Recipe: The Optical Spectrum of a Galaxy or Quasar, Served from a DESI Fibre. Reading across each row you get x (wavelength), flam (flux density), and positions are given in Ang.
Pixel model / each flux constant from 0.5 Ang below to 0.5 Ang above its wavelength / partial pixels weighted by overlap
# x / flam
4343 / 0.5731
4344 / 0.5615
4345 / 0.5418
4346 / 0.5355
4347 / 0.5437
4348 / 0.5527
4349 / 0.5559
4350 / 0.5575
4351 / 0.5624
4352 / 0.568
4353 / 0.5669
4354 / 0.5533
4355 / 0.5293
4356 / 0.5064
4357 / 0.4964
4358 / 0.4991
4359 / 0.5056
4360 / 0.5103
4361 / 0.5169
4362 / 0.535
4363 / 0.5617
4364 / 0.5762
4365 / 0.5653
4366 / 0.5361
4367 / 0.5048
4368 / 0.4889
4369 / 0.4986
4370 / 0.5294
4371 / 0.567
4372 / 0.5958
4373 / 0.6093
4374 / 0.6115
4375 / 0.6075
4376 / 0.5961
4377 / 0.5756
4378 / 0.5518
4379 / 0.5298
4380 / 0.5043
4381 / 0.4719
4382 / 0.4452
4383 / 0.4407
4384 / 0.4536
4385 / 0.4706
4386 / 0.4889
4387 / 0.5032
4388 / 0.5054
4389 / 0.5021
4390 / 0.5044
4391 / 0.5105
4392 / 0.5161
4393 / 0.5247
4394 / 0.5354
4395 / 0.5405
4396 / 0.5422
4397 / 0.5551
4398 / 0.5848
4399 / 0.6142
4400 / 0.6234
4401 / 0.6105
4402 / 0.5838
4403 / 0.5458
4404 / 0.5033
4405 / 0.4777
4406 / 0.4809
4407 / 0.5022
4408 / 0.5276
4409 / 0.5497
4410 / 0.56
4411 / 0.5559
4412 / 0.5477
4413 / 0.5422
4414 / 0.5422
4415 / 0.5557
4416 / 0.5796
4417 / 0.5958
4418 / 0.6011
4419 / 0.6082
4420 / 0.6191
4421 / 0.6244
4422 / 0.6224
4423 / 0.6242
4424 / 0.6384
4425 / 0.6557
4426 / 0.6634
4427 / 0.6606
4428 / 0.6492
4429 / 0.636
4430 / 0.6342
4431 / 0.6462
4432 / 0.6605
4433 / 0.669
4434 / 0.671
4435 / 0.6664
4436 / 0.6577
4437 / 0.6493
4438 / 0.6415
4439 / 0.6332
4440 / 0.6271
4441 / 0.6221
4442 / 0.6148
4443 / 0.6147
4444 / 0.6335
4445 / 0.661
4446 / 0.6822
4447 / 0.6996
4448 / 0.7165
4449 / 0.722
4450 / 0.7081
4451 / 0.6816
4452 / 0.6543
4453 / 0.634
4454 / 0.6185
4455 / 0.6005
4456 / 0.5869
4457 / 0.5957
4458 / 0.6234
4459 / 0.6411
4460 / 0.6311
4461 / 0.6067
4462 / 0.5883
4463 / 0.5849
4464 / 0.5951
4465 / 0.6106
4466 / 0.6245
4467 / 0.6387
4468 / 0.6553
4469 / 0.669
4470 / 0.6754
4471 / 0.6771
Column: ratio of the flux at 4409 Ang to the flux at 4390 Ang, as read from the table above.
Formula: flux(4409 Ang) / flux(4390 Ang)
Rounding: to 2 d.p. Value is 1.09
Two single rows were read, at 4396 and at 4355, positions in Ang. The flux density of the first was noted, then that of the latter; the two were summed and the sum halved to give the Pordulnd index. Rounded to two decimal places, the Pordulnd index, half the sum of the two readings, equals 0.54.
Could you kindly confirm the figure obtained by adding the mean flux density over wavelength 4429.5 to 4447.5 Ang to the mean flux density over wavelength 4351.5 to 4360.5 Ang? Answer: 1.18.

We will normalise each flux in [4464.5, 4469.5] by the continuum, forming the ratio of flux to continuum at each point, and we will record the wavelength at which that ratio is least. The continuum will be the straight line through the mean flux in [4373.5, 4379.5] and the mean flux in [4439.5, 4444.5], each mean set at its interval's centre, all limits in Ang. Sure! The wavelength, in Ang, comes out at 4465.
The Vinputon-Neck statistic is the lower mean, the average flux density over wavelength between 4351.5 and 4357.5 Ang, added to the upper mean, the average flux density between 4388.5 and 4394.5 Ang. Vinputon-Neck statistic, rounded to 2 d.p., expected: 1.05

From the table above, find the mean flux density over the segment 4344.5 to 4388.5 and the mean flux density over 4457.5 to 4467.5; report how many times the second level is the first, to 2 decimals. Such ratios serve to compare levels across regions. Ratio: 1.15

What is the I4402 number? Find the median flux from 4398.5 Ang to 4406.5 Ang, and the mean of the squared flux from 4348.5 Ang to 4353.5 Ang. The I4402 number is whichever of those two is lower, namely 0.32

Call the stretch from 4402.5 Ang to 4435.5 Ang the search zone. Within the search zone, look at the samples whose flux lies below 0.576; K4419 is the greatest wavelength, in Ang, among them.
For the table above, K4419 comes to 4415 Ang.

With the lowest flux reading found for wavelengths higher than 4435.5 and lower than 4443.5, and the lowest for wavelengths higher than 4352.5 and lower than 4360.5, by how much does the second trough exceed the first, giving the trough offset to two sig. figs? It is -0.12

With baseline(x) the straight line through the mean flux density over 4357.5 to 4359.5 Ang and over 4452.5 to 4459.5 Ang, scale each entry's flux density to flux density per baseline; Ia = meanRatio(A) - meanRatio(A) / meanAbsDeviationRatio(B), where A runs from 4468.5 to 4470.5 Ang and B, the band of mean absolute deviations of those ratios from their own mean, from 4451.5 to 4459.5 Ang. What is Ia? -33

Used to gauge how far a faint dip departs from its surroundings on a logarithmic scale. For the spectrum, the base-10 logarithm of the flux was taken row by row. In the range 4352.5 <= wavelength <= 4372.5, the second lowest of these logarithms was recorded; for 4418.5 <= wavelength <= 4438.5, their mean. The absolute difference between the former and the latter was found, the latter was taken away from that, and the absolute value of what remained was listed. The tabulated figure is 0.304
